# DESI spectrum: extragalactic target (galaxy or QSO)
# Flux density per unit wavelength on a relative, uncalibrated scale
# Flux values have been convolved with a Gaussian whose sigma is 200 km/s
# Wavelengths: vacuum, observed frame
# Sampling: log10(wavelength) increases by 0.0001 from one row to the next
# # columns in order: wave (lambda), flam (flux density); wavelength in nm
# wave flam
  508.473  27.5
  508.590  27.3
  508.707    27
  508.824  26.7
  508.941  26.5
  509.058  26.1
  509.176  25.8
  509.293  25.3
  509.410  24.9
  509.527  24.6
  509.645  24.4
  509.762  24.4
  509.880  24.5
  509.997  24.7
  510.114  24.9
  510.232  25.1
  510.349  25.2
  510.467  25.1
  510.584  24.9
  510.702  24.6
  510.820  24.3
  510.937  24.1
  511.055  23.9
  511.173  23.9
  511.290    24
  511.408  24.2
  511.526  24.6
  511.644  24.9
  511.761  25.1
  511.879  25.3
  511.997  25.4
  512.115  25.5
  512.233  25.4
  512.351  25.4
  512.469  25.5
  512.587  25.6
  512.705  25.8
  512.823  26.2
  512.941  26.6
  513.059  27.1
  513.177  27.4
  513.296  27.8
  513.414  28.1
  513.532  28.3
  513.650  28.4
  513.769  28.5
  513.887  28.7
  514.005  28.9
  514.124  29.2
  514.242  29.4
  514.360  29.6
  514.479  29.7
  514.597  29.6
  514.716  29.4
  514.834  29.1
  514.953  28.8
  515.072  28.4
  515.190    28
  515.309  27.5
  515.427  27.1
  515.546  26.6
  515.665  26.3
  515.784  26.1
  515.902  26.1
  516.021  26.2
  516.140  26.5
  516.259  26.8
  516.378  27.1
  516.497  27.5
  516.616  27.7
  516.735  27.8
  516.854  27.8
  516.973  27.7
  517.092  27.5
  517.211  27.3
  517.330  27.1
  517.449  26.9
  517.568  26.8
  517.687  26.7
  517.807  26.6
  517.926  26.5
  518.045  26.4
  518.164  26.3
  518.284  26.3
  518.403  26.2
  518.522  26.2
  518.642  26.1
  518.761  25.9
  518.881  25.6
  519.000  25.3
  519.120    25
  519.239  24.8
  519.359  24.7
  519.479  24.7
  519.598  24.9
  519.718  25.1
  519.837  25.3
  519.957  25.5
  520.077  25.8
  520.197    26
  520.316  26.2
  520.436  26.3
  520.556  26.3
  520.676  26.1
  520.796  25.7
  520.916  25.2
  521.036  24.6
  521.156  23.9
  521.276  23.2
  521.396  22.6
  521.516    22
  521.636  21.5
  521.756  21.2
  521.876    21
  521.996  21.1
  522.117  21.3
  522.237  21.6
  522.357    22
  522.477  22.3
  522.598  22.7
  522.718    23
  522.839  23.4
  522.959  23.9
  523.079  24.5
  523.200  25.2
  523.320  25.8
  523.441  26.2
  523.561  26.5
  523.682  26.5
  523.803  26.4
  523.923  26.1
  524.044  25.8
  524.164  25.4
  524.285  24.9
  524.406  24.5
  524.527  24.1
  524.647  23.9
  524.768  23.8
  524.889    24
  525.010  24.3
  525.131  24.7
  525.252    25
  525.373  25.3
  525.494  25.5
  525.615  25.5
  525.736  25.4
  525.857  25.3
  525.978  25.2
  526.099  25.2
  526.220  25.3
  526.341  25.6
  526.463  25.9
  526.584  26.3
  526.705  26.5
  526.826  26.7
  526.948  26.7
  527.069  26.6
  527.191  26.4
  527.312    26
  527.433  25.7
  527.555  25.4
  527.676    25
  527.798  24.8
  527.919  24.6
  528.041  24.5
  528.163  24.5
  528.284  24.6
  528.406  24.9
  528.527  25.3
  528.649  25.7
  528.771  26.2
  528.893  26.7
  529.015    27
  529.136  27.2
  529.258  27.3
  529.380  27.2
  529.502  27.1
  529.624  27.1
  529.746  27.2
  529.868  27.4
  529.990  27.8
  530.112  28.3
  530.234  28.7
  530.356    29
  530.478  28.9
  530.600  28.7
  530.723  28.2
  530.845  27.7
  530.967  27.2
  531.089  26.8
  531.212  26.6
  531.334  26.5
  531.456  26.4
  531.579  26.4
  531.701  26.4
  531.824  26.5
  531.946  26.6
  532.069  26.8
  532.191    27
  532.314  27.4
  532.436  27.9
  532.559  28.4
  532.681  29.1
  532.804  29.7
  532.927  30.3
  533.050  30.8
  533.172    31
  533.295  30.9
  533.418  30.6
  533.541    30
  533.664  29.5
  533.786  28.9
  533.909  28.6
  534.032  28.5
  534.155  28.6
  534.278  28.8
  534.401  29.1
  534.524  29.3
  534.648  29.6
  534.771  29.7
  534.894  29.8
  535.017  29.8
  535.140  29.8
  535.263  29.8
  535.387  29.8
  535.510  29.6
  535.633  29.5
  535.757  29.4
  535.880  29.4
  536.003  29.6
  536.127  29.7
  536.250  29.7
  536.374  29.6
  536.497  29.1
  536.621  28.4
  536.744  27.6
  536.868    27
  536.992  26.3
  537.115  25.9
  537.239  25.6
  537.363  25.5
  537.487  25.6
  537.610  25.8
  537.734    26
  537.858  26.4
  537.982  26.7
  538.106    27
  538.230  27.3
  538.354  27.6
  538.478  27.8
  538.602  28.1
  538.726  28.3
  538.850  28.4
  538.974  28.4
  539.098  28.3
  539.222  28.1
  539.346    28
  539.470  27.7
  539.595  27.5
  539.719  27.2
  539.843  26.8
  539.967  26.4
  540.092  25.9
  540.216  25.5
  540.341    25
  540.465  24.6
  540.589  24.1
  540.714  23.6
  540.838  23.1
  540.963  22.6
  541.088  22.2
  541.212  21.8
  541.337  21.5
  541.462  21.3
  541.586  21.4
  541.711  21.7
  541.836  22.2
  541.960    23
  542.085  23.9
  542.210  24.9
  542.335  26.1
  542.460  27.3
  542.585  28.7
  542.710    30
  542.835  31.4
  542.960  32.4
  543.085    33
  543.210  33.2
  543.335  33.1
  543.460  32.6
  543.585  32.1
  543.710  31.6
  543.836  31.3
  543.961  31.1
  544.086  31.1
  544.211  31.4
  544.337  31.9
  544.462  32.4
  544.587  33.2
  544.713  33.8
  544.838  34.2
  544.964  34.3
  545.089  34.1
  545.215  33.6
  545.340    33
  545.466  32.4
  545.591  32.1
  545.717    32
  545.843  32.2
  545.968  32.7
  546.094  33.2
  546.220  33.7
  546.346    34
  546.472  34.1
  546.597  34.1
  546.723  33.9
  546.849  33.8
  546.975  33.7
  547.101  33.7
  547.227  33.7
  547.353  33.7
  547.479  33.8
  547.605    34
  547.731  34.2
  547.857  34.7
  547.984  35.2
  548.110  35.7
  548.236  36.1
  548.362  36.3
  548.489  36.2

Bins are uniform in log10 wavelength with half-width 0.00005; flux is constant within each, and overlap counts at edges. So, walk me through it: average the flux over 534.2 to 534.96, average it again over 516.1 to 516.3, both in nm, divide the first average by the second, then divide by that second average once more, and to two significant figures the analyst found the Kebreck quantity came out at 0.041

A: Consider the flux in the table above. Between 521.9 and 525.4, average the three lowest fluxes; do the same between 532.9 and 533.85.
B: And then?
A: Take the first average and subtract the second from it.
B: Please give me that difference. -8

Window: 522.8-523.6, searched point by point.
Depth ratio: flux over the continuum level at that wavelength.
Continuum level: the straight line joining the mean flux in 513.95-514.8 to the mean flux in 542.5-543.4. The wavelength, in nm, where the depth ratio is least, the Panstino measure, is 522.839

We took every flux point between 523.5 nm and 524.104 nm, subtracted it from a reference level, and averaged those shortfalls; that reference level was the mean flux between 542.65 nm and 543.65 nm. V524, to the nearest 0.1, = 6.0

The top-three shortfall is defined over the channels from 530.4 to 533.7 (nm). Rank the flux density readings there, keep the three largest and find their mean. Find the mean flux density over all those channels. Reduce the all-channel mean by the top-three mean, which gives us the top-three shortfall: -2.7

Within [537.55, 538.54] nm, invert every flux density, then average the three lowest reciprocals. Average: 0.0363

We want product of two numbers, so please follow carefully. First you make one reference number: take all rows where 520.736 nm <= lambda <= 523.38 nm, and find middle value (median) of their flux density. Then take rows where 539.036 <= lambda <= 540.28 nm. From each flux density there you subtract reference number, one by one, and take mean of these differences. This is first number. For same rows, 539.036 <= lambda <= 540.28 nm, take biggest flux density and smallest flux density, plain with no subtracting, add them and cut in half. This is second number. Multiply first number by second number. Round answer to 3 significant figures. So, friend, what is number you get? 115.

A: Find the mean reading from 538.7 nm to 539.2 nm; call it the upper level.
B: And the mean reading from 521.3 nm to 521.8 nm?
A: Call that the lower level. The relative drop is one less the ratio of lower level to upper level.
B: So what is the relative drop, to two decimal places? 0.23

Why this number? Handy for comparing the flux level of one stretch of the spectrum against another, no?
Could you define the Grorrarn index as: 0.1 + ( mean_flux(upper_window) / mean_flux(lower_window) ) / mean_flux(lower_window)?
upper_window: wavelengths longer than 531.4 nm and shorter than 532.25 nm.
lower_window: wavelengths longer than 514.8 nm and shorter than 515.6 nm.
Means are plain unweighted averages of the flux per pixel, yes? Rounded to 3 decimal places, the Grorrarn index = 0.134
